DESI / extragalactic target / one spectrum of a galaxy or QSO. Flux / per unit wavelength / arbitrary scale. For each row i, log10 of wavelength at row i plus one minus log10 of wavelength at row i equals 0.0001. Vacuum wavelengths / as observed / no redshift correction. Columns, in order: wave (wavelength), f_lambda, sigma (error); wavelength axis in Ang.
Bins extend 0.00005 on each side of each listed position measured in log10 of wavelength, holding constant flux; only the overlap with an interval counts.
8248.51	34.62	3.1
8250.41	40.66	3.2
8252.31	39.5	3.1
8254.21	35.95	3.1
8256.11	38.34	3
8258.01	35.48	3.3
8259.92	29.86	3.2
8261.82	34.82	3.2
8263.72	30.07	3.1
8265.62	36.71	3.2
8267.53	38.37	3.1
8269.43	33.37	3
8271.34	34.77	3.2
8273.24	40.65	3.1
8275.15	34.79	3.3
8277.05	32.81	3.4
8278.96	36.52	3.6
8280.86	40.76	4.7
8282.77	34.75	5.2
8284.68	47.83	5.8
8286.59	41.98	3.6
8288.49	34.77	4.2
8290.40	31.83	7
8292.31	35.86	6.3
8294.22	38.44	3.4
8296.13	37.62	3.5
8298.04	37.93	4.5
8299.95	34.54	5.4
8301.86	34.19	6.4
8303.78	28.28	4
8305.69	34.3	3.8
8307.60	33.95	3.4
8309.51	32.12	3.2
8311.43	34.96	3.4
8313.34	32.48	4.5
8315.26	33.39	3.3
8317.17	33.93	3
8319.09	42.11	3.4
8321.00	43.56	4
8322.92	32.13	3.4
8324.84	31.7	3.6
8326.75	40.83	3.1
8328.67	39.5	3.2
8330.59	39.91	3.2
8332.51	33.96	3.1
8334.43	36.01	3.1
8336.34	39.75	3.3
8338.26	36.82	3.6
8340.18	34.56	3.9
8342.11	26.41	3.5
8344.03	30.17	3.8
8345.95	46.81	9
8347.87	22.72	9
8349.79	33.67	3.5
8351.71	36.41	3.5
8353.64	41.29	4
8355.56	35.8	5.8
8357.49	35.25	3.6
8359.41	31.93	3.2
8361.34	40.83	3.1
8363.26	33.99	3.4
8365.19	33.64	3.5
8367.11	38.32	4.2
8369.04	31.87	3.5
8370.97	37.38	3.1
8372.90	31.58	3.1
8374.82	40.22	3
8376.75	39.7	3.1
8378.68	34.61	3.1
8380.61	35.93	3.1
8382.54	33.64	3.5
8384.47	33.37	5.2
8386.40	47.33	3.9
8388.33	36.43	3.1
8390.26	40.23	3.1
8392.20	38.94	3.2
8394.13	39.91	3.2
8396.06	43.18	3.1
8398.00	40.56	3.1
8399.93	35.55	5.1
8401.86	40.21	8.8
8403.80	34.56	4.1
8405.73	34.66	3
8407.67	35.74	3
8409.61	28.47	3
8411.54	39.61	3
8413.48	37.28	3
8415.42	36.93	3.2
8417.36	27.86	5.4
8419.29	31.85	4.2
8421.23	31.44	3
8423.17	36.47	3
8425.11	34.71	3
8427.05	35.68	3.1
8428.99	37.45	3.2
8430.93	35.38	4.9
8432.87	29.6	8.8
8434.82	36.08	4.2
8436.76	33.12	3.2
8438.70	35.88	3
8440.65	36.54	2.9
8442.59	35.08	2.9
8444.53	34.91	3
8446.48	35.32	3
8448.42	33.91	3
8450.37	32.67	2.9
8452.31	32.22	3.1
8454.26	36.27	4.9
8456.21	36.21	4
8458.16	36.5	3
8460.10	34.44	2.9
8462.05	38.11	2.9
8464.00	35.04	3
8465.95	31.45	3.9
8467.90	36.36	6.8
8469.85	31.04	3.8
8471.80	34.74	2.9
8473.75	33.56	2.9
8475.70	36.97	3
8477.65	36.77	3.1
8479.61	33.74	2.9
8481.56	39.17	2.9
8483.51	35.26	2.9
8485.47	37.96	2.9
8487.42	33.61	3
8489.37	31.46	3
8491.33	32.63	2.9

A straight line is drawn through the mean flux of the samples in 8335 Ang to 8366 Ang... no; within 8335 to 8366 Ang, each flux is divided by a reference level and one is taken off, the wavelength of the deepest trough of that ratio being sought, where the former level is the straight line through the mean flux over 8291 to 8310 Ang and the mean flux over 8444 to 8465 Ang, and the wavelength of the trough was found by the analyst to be 8347.87 Ang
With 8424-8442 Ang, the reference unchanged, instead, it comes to 8432.87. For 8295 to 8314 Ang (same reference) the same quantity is 8303.78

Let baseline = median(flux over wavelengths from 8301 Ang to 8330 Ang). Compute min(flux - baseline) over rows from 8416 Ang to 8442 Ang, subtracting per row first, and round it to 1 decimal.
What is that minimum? -6.1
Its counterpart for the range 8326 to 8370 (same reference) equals -11.2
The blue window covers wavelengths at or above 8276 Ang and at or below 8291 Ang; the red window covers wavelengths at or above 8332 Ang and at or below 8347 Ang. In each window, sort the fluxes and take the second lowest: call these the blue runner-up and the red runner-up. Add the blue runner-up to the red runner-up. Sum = 63.0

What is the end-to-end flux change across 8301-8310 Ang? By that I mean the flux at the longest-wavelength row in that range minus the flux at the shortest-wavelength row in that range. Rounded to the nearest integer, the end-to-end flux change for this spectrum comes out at -2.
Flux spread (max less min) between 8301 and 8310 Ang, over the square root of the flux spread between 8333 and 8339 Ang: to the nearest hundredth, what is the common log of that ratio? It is 0.49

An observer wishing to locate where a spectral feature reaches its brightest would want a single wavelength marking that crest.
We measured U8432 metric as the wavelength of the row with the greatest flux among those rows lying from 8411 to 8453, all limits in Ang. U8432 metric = 8411.54 Ang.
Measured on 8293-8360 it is 8345.95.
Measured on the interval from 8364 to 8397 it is 8386.40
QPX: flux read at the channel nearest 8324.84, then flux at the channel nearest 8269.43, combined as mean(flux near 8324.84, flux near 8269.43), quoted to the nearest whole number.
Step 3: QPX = 33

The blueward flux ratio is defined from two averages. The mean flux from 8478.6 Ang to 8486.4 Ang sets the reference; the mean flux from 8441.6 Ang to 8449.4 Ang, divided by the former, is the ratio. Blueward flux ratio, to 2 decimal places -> 0.95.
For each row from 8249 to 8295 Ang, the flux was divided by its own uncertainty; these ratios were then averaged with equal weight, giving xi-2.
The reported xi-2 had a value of 10.2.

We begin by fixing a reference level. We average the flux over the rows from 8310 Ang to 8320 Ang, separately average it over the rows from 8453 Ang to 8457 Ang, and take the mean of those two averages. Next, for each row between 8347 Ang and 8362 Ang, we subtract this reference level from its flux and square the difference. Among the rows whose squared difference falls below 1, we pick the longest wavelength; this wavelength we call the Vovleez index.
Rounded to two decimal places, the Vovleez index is 8357.49 Ang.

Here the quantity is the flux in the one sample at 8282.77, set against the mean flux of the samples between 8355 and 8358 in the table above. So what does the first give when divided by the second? 0.98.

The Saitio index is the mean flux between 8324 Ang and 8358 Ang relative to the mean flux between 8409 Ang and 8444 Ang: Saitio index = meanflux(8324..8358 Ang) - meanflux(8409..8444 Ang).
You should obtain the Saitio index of 1.2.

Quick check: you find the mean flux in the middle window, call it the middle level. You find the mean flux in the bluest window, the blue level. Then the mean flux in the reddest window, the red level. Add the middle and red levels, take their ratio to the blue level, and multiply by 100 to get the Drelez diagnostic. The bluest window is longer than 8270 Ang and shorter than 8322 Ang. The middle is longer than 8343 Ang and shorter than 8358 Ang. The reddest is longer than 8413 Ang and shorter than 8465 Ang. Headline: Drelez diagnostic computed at 192.9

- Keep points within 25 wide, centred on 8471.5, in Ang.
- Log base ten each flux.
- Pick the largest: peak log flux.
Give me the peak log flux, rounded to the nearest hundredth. 1.59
